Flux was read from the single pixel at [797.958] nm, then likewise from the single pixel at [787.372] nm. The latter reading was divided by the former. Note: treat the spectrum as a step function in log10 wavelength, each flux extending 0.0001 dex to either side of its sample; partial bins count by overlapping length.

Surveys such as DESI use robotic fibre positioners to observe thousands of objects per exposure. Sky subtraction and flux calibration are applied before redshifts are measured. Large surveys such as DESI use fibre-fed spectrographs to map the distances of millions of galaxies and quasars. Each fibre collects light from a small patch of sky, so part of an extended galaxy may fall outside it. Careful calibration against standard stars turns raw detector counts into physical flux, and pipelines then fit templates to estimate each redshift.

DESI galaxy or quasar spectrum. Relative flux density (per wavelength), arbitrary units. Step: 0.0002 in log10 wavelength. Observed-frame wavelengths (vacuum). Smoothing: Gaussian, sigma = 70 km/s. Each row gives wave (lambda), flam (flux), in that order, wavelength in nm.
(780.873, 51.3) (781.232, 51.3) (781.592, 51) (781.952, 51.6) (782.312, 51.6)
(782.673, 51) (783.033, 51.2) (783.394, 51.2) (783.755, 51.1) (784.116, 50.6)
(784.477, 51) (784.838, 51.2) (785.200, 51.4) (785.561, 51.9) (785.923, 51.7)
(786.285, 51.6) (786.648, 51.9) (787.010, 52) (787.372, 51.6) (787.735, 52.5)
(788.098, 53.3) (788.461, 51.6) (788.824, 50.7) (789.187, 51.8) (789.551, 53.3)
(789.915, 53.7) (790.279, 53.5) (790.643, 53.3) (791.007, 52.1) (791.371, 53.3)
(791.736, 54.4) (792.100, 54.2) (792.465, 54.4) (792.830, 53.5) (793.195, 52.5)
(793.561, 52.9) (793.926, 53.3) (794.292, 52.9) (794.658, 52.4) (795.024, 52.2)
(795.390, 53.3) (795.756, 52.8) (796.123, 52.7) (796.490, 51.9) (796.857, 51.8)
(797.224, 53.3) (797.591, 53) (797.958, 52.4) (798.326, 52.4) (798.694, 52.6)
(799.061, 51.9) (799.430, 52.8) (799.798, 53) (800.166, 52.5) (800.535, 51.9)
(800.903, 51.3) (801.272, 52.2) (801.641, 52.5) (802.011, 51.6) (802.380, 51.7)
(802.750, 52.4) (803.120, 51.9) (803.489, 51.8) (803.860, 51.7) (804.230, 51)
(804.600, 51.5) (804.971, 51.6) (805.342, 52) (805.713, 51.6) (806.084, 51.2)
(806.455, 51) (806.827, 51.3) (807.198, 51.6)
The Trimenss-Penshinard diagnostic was 0.98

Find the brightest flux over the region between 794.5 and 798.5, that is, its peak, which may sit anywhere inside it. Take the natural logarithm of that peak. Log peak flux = 3.98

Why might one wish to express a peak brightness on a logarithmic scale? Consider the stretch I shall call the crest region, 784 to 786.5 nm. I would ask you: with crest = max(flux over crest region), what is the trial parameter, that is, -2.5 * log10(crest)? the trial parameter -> -4.29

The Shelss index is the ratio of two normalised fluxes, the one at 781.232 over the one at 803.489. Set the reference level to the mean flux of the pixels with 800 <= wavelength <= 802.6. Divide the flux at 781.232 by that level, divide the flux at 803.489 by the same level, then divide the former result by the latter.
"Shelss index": 0.99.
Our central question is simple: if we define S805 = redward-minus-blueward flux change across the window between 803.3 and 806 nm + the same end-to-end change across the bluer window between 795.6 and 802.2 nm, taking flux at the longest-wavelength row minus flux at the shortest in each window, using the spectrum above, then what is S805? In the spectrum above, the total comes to -1.4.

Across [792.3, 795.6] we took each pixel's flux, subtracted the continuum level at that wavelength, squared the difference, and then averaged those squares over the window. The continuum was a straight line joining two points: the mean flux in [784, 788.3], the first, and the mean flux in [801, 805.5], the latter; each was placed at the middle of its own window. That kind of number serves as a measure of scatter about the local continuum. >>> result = 2.0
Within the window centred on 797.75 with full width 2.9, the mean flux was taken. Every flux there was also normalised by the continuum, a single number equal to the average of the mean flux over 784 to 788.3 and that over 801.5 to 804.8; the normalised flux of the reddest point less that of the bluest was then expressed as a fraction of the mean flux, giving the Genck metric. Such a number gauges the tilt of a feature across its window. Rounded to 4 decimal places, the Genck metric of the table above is 0.0000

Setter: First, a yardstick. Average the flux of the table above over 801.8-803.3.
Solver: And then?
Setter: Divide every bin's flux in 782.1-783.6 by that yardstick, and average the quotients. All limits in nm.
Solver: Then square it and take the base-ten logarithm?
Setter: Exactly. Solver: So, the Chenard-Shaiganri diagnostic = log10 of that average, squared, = -0.011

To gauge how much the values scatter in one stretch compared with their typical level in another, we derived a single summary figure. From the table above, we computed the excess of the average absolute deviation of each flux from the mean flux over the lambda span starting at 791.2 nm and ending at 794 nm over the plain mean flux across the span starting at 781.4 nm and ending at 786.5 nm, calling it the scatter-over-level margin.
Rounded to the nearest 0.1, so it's -50.7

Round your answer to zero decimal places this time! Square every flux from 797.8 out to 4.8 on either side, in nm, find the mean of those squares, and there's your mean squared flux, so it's 2752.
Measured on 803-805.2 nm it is 2661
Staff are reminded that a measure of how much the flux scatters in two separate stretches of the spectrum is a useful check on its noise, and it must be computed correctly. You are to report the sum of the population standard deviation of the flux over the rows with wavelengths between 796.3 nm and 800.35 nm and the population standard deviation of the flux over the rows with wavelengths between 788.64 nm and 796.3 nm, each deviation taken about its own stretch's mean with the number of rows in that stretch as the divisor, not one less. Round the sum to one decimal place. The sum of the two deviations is 1.3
